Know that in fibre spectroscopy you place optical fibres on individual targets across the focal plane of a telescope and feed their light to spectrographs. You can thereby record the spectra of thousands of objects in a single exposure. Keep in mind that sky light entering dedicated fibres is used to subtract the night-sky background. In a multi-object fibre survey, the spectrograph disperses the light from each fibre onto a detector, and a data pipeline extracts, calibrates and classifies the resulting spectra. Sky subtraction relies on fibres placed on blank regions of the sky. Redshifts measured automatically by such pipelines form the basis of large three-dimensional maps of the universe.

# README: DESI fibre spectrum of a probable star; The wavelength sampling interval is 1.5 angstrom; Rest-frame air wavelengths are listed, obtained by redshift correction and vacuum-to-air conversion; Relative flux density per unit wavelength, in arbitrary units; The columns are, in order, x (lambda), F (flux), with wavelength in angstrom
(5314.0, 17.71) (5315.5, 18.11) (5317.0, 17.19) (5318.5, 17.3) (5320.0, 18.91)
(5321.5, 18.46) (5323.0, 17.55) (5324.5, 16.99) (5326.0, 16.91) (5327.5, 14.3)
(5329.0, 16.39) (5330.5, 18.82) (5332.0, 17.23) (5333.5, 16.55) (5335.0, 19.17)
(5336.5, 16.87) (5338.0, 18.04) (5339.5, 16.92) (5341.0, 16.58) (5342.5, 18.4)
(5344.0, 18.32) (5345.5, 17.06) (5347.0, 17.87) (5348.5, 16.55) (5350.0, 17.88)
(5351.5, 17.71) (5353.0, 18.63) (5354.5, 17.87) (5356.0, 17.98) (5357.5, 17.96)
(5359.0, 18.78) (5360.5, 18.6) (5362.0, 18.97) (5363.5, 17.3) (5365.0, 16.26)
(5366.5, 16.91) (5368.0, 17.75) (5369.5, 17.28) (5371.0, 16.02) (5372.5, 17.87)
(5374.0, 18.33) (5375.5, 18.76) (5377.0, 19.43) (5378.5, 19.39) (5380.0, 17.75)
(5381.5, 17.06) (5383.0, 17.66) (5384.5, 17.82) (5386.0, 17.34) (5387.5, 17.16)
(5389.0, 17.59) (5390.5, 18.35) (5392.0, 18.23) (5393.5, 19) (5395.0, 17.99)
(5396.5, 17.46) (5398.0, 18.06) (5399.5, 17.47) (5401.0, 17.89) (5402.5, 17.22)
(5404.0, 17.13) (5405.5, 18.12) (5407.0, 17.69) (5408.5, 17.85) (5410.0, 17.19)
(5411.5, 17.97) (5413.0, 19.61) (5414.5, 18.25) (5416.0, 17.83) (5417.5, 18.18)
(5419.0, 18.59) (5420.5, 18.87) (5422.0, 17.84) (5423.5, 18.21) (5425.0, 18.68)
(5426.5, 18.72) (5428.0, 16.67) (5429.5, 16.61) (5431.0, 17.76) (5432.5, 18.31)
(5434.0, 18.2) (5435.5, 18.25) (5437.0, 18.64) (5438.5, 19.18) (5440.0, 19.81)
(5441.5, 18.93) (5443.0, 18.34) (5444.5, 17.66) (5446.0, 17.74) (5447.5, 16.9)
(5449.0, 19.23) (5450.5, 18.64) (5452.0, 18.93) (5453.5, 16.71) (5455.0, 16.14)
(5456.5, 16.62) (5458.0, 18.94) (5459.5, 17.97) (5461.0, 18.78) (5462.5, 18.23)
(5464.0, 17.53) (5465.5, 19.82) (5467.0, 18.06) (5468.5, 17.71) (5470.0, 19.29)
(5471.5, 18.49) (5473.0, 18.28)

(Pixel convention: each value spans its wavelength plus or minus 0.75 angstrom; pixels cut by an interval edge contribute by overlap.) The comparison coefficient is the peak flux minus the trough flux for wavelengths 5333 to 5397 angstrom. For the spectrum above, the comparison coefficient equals 3.4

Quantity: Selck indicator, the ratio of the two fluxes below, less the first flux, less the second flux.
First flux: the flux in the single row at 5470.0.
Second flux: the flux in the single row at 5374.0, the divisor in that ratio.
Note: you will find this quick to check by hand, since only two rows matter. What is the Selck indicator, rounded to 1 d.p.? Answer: -36.6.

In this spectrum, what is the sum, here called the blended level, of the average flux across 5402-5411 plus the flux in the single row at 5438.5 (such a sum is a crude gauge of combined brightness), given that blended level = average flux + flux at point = 36.7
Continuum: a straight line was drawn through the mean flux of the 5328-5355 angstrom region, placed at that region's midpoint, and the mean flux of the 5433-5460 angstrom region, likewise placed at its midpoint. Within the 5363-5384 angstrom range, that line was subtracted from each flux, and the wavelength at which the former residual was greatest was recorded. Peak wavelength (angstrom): 5377.0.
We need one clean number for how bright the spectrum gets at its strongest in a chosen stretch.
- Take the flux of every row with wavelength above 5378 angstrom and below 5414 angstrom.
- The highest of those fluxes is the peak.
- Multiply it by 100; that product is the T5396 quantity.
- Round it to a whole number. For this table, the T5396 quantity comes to 1961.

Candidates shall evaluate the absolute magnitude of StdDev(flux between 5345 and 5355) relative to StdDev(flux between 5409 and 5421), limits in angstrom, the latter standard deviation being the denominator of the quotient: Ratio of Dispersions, 0.9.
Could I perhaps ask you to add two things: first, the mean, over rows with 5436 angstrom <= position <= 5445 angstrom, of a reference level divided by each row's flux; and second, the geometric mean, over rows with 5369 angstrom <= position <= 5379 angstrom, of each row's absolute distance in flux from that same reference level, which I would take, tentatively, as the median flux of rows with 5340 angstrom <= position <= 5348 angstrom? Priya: 0.95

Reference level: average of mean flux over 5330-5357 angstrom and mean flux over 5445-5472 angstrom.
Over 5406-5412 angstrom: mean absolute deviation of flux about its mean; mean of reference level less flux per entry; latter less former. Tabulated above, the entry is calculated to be 0.0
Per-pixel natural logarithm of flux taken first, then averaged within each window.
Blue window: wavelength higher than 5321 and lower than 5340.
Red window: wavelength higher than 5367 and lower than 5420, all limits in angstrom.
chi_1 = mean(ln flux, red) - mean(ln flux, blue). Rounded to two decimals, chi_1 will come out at 0.04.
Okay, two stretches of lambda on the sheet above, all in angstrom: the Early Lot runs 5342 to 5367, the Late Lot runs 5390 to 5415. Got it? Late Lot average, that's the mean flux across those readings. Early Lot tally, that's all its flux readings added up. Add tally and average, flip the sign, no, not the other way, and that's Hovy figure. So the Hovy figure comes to -321.0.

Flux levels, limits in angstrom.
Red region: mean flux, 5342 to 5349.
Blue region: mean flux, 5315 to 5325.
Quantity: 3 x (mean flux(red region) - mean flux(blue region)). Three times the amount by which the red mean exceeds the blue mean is -0.4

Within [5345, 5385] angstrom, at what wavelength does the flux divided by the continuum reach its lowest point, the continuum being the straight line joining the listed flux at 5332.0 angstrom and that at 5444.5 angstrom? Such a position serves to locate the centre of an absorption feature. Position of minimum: 5371.0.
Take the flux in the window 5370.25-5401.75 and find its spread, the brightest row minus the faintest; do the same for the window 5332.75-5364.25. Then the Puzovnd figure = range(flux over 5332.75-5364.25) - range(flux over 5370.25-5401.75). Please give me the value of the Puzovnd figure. -0.79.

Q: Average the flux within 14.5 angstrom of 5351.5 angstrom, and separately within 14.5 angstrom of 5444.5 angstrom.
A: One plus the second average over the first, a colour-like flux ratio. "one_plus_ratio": 2.02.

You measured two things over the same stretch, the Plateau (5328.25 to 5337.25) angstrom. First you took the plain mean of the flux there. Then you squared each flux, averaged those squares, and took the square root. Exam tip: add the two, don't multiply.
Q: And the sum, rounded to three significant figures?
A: 35.0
